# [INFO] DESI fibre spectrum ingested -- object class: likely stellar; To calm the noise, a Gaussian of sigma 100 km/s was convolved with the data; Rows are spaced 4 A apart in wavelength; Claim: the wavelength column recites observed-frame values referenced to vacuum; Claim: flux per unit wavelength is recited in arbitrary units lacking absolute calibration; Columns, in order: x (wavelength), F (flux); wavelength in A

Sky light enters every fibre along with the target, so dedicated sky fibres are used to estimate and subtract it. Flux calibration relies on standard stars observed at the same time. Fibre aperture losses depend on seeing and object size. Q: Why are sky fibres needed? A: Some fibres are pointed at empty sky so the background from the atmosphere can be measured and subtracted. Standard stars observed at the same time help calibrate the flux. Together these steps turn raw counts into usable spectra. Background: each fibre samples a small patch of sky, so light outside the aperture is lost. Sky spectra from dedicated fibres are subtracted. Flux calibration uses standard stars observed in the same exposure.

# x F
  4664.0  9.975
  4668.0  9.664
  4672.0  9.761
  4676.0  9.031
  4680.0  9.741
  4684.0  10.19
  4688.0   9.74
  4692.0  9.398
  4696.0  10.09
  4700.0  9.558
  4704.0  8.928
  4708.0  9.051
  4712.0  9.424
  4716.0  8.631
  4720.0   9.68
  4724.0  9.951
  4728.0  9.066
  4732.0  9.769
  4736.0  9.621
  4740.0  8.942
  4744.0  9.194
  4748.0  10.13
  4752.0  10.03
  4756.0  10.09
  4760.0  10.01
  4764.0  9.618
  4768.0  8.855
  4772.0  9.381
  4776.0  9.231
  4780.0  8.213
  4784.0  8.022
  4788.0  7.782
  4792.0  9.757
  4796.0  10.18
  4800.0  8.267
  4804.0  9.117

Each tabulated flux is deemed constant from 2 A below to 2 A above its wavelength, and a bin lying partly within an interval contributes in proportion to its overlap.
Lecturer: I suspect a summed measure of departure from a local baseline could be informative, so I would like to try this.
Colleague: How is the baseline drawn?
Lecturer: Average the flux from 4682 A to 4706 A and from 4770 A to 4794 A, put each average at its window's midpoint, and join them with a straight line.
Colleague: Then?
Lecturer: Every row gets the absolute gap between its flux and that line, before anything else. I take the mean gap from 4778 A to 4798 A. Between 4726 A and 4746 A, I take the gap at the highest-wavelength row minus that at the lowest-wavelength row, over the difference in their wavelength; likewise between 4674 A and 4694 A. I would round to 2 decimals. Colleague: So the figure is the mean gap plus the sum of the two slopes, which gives 0.92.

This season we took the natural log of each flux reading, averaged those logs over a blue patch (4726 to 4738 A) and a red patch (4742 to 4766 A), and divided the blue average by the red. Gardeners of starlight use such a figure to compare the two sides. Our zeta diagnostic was 0.98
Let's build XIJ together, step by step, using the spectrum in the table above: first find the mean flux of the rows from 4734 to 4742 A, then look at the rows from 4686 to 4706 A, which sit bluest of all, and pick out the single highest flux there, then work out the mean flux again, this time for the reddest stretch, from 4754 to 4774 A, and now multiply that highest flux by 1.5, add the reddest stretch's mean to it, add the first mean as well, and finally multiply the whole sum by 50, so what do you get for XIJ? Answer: 1700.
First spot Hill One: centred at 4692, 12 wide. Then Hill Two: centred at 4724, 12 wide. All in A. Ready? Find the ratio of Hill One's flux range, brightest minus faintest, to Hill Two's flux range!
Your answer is 0.78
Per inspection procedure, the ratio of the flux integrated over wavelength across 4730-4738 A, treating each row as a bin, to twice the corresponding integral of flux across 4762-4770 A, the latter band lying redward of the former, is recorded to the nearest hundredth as 0.52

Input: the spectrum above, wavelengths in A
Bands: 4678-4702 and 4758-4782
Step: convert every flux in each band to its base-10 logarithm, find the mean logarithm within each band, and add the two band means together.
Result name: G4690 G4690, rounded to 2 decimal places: 1.95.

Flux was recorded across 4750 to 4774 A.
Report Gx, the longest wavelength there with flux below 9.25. 4768.0 A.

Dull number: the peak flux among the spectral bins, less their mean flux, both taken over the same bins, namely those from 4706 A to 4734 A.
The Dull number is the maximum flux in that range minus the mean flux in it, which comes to 0.58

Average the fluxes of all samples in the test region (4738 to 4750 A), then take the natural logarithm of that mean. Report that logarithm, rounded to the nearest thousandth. 2.243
